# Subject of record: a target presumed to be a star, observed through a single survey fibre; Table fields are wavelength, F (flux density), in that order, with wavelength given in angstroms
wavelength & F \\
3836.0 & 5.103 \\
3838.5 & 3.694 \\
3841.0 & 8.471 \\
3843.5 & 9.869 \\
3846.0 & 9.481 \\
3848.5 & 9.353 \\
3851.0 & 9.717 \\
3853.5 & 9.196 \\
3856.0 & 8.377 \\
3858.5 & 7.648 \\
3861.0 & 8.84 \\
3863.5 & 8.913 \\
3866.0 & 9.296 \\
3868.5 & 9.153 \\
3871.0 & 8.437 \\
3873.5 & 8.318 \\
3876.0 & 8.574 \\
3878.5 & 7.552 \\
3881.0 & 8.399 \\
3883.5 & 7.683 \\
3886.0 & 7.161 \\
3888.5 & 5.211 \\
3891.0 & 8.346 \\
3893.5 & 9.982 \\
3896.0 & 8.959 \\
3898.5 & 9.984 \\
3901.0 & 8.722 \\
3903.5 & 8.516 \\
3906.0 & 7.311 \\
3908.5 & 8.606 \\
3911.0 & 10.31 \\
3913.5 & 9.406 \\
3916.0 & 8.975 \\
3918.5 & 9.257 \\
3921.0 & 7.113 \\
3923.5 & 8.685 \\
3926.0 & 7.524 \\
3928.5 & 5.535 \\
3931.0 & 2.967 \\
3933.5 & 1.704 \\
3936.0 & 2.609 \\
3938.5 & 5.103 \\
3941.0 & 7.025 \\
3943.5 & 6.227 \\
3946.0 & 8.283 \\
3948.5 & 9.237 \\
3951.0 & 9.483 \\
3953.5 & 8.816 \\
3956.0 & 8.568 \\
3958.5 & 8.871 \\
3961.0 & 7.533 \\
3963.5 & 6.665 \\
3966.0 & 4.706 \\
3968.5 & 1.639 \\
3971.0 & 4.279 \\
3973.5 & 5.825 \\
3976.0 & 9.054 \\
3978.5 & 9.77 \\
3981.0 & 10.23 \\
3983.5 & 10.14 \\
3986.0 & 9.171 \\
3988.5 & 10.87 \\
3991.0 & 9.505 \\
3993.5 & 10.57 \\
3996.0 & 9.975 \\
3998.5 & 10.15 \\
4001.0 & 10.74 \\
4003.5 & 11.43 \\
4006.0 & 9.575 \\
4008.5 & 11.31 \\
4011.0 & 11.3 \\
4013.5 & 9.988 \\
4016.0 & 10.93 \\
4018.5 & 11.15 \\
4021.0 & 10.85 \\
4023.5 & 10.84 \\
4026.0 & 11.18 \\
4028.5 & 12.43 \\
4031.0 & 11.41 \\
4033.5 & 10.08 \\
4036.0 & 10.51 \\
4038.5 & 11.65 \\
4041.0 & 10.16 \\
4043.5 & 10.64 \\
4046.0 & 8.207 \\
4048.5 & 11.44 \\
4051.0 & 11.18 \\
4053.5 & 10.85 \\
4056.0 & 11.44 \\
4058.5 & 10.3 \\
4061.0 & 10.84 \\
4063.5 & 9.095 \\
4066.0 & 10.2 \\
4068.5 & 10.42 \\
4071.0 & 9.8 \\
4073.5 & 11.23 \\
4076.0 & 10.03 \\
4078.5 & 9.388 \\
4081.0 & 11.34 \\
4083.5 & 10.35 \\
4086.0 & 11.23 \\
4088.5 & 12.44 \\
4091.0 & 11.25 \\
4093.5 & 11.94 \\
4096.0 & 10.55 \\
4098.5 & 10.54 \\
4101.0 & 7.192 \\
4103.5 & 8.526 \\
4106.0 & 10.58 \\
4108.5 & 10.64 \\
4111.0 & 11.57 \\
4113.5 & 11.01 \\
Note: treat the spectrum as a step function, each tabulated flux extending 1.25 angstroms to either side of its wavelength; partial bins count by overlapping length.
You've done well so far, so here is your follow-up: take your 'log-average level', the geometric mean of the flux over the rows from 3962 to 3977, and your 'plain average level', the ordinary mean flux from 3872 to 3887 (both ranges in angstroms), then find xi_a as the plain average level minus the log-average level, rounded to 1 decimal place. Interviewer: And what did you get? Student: 3.2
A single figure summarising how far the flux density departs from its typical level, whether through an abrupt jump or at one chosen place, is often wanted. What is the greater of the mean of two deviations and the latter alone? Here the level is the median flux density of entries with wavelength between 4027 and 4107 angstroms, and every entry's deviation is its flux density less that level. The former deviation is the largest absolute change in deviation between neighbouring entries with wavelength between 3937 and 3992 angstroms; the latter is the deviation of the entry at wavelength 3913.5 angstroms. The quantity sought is 1.0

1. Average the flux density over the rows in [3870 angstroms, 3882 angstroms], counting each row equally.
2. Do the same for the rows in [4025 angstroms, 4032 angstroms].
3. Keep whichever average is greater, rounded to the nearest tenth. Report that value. 11.7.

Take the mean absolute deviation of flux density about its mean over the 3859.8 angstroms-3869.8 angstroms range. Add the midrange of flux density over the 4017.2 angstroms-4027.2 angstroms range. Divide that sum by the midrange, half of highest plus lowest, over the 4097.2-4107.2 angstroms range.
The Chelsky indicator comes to 1.3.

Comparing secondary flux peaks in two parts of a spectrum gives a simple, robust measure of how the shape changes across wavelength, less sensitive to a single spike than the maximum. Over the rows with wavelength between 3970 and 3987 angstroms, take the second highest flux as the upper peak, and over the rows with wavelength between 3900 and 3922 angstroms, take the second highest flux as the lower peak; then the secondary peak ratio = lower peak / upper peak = 0.93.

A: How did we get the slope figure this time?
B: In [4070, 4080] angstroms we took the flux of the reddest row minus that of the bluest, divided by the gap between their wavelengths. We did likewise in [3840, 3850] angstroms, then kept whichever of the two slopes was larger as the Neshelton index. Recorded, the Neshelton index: 0.12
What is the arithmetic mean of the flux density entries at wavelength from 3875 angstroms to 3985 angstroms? 7.5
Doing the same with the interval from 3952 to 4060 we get 9.7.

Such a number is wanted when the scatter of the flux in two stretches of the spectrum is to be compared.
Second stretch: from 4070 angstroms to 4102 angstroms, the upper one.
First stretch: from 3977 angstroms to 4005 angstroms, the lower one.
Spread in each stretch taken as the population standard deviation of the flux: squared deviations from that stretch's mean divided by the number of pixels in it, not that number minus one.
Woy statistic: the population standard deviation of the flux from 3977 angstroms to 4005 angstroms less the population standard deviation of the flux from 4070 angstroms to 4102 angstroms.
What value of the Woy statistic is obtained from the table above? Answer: -0.66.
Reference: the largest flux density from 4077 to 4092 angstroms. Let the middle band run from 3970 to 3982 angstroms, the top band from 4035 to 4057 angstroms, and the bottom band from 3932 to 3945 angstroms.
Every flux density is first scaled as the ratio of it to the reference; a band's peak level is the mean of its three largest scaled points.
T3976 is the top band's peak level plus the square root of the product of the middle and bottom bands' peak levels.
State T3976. 1.54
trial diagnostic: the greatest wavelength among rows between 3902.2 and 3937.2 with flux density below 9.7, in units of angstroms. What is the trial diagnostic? 3936.0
